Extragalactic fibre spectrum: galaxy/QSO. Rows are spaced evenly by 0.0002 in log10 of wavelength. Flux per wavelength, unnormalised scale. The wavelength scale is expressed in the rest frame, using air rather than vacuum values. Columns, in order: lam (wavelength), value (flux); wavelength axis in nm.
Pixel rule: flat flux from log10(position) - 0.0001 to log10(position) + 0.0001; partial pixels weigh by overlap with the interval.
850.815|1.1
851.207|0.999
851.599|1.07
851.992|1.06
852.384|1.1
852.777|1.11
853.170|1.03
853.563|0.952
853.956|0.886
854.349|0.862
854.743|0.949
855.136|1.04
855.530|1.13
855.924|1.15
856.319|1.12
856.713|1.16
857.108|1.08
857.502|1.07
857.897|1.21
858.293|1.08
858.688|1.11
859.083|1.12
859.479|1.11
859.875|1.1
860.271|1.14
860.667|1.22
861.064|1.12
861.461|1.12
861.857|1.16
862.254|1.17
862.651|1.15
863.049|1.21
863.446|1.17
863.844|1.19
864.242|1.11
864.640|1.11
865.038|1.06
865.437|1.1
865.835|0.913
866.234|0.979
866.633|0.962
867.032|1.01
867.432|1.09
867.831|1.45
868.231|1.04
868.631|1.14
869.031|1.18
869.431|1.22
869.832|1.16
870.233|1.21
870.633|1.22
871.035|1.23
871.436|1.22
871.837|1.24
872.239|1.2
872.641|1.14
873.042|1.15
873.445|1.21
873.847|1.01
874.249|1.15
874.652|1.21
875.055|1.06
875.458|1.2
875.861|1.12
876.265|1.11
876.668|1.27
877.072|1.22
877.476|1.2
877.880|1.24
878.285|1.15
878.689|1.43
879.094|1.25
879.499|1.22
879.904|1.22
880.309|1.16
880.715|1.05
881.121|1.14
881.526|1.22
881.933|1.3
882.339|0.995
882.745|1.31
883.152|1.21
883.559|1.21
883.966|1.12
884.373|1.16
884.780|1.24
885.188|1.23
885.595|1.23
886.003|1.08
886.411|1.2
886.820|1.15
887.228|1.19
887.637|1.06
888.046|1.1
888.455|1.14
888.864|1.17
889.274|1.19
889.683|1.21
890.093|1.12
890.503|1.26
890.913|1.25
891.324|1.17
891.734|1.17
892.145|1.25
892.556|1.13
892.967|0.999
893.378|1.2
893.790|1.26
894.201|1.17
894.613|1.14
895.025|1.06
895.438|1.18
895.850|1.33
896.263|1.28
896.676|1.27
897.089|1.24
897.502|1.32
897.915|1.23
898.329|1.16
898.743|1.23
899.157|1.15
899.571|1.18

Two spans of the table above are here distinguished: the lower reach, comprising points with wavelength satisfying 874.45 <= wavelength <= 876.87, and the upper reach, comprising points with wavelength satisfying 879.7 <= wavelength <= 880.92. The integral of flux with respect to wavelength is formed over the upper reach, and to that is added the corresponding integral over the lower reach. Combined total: 4.2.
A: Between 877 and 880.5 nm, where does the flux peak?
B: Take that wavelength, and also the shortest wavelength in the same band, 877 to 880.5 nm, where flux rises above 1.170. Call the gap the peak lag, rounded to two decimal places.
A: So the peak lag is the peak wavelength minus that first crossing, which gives 1.62 nm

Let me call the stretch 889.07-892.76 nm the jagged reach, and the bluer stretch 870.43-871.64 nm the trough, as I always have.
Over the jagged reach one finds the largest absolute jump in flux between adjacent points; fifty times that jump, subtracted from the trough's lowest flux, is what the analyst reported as -5.8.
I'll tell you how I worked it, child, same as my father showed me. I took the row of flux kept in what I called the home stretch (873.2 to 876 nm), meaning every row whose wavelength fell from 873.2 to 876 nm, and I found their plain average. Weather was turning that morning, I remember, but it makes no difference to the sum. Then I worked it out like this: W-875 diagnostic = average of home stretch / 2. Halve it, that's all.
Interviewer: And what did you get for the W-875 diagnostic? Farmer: 0.569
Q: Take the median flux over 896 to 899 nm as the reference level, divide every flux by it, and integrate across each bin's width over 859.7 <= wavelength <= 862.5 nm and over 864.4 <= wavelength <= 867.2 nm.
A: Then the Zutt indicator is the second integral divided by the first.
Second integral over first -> 0.89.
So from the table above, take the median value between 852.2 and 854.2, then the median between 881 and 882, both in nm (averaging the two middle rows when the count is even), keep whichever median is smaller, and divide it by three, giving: 0.343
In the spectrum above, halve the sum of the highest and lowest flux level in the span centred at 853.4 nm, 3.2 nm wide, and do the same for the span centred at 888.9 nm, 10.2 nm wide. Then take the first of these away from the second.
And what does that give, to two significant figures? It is 0.14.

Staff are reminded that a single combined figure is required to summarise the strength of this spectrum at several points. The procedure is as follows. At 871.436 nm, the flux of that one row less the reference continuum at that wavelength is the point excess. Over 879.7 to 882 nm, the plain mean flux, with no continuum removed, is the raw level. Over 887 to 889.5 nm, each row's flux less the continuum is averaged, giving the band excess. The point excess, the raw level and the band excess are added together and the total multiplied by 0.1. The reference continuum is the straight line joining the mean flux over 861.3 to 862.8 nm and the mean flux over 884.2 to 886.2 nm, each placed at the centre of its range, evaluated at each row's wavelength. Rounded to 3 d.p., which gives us 0.118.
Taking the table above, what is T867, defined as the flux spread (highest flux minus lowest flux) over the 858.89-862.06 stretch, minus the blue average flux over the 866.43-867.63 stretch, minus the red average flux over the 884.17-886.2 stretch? -2.09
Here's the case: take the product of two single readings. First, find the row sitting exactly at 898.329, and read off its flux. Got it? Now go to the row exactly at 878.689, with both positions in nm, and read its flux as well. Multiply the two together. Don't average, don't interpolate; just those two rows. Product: 1.66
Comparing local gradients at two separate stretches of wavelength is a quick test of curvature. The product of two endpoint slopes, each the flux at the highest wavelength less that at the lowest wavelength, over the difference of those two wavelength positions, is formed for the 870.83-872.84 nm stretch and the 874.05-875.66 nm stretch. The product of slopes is -0.0023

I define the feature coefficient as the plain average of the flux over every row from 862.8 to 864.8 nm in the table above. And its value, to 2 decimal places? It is 1.16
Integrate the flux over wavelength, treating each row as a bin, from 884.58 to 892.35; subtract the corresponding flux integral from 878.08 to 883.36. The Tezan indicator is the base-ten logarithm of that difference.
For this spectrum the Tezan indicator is 0.45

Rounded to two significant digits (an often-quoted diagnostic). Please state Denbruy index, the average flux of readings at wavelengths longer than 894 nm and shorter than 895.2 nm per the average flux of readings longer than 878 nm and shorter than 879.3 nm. 0.88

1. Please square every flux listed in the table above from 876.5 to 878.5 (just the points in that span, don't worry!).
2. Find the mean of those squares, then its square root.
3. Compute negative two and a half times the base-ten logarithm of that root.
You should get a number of -0.21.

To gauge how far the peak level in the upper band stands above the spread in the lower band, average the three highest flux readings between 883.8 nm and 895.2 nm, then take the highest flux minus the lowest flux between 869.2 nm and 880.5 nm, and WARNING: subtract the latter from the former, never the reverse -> 0.84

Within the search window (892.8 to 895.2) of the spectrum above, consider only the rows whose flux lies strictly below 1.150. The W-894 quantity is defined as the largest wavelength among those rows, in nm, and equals 895.025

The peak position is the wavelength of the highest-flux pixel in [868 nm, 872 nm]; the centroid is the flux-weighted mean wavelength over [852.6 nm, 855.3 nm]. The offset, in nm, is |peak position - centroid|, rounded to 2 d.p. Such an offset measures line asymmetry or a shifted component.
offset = 17.91 nm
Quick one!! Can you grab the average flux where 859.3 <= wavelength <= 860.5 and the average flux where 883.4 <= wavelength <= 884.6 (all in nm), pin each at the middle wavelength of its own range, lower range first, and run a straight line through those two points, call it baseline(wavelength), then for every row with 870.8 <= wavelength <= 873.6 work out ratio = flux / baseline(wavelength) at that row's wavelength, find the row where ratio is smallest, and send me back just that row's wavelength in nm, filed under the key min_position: 872.641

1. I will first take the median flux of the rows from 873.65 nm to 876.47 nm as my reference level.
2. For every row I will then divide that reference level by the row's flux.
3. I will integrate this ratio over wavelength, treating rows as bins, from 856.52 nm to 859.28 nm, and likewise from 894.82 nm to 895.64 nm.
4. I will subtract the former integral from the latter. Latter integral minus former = -1.9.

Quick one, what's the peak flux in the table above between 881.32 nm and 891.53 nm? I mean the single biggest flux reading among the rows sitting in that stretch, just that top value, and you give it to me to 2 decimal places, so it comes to 1.31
